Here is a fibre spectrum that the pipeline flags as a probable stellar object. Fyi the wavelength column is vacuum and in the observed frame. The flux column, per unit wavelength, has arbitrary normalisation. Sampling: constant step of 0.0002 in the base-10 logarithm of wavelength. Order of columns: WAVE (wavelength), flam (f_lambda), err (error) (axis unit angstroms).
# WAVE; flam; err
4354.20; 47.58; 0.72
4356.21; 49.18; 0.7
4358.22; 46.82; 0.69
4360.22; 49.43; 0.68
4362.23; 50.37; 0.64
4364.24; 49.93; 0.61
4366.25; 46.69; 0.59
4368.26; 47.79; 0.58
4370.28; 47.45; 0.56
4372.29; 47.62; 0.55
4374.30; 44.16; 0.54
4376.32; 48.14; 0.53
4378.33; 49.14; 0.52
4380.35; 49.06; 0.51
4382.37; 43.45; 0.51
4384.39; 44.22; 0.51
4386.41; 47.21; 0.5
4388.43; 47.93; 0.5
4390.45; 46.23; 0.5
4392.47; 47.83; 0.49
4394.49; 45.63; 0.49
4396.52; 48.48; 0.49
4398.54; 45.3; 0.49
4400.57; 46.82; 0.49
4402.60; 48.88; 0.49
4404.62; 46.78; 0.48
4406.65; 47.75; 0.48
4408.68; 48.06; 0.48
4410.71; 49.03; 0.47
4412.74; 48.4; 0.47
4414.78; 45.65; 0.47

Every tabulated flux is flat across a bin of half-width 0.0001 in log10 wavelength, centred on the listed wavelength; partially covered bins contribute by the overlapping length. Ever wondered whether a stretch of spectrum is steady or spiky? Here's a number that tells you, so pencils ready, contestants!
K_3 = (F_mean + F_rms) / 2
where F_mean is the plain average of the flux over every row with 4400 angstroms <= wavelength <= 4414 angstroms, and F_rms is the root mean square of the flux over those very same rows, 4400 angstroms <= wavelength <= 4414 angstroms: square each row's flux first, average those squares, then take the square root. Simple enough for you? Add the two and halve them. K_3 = 48.0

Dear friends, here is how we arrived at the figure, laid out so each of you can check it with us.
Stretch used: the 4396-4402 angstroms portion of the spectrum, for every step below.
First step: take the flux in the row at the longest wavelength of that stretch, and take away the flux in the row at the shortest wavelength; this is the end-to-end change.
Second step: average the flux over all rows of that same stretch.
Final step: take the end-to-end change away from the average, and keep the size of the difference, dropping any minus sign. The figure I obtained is 49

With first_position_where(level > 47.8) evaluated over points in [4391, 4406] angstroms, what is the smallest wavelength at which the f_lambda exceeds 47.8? 4392.47 angstroms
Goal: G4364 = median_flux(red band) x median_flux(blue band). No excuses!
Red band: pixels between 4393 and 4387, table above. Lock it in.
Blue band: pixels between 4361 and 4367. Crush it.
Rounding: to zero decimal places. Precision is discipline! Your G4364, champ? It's 2388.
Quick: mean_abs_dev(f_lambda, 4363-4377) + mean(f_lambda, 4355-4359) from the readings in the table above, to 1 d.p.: 49.1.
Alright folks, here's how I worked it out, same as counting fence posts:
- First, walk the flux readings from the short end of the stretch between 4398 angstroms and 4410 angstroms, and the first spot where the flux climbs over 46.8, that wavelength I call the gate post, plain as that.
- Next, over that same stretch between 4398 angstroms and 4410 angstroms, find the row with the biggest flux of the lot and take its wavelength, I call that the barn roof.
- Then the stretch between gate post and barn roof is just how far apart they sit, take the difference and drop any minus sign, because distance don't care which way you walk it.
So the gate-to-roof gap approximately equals 2.0 angstroms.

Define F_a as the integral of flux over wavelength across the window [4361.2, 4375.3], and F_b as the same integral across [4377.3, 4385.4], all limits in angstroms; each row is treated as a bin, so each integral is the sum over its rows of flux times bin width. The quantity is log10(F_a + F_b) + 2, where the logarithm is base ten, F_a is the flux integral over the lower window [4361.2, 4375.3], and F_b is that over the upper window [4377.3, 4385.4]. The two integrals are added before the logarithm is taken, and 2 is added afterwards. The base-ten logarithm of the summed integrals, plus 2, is 5.02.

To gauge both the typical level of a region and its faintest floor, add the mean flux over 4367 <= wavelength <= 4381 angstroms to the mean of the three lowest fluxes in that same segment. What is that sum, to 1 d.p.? 94.0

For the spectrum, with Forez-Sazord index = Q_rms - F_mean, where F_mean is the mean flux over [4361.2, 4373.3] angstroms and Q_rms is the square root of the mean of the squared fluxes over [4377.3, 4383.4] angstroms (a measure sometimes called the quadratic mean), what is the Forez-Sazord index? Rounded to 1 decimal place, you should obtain -1.0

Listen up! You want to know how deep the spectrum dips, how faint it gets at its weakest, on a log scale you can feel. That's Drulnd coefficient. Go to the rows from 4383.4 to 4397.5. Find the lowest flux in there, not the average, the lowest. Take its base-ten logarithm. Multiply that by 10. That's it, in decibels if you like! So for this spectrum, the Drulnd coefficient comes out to 16.5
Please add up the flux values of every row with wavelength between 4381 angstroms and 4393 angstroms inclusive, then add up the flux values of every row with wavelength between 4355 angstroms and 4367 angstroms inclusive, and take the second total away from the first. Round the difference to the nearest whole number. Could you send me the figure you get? -16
